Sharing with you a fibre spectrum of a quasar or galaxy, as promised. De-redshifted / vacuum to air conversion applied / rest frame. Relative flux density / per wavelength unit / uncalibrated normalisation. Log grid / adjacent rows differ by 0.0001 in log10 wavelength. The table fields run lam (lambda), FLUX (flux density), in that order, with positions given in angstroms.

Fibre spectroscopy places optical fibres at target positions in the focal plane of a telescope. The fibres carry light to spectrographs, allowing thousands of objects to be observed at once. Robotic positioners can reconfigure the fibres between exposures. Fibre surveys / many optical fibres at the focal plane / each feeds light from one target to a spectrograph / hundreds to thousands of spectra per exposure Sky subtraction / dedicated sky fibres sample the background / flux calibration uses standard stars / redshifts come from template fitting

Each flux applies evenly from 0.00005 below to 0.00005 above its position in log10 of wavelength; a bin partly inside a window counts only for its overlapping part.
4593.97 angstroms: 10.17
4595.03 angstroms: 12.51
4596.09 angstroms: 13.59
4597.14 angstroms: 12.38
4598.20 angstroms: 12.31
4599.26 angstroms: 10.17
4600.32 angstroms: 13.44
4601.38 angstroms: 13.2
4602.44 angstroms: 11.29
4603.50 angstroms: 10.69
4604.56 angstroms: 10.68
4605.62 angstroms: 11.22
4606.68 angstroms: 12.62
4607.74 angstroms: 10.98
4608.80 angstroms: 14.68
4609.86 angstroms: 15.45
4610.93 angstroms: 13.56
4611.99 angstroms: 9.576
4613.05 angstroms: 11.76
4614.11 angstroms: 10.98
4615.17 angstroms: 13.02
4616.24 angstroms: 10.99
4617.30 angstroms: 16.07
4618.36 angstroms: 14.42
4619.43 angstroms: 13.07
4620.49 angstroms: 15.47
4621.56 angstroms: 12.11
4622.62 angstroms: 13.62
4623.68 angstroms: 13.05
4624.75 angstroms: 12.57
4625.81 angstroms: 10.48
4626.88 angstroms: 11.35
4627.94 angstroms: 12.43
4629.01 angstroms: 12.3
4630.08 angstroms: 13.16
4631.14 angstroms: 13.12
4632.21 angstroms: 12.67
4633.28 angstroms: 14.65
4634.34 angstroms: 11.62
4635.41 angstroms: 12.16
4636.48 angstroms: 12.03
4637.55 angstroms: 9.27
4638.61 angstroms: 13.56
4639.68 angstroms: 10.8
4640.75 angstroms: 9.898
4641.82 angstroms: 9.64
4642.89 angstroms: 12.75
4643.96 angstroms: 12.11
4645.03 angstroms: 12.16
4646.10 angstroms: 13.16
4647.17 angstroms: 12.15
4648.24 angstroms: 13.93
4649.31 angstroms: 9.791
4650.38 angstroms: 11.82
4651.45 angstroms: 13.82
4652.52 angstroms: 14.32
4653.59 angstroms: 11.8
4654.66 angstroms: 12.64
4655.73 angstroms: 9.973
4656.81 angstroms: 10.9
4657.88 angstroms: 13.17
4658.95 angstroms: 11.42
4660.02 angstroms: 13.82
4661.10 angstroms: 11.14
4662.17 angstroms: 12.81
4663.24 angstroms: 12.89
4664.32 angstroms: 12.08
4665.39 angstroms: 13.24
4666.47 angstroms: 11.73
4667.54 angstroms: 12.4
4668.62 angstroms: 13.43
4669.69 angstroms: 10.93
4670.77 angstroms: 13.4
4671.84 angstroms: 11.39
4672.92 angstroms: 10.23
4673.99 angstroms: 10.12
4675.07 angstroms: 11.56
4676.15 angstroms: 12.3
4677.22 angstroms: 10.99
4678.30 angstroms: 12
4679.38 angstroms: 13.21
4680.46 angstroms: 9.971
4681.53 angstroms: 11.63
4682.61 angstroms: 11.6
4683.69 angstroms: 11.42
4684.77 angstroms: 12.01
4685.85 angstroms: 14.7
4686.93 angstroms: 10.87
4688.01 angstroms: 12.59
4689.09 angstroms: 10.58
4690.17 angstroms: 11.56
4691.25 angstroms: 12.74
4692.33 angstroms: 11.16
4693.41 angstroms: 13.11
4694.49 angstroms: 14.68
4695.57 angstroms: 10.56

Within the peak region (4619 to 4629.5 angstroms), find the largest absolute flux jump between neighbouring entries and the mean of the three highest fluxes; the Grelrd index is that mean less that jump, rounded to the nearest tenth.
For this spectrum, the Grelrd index 10.7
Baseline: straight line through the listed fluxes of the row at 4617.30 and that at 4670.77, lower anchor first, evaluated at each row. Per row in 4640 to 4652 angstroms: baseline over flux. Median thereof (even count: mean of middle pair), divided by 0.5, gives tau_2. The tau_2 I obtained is 2.4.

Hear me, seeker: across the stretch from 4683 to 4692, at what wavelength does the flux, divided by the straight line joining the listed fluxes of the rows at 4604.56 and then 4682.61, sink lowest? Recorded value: 4689.09 angstroms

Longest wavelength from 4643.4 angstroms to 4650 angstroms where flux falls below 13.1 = 4649.31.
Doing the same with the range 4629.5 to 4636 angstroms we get 4635.41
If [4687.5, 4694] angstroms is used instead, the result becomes 4692.33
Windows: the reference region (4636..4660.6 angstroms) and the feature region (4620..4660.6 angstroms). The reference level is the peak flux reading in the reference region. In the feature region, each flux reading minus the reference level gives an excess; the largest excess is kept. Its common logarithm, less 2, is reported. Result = -1.9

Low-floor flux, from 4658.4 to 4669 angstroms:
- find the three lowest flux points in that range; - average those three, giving 11.4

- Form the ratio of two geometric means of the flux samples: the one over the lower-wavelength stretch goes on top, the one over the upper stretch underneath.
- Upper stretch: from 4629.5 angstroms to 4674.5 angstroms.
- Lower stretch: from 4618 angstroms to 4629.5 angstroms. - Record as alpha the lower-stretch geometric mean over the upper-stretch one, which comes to 1.06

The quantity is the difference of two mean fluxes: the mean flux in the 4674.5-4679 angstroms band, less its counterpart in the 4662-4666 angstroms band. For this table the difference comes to -1.0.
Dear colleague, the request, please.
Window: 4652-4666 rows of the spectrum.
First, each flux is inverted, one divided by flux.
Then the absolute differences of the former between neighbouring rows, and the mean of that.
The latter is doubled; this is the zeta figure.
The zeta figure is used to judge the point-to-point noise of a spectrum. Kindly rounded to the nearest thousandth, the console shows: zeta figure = 0.022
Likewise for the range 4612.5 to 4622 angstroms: 0.027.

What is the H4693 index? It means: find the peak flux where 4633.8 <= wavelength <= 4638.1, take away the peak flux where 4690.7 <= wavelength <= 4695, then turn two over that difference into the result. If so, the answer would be -1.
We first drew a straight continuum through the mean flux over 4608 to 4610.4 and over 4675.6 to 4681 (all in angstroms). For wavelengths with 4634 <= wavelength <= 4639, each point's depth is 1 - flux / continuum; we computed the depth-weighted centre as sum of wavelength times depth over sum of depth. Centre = 4636.3 angstroms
